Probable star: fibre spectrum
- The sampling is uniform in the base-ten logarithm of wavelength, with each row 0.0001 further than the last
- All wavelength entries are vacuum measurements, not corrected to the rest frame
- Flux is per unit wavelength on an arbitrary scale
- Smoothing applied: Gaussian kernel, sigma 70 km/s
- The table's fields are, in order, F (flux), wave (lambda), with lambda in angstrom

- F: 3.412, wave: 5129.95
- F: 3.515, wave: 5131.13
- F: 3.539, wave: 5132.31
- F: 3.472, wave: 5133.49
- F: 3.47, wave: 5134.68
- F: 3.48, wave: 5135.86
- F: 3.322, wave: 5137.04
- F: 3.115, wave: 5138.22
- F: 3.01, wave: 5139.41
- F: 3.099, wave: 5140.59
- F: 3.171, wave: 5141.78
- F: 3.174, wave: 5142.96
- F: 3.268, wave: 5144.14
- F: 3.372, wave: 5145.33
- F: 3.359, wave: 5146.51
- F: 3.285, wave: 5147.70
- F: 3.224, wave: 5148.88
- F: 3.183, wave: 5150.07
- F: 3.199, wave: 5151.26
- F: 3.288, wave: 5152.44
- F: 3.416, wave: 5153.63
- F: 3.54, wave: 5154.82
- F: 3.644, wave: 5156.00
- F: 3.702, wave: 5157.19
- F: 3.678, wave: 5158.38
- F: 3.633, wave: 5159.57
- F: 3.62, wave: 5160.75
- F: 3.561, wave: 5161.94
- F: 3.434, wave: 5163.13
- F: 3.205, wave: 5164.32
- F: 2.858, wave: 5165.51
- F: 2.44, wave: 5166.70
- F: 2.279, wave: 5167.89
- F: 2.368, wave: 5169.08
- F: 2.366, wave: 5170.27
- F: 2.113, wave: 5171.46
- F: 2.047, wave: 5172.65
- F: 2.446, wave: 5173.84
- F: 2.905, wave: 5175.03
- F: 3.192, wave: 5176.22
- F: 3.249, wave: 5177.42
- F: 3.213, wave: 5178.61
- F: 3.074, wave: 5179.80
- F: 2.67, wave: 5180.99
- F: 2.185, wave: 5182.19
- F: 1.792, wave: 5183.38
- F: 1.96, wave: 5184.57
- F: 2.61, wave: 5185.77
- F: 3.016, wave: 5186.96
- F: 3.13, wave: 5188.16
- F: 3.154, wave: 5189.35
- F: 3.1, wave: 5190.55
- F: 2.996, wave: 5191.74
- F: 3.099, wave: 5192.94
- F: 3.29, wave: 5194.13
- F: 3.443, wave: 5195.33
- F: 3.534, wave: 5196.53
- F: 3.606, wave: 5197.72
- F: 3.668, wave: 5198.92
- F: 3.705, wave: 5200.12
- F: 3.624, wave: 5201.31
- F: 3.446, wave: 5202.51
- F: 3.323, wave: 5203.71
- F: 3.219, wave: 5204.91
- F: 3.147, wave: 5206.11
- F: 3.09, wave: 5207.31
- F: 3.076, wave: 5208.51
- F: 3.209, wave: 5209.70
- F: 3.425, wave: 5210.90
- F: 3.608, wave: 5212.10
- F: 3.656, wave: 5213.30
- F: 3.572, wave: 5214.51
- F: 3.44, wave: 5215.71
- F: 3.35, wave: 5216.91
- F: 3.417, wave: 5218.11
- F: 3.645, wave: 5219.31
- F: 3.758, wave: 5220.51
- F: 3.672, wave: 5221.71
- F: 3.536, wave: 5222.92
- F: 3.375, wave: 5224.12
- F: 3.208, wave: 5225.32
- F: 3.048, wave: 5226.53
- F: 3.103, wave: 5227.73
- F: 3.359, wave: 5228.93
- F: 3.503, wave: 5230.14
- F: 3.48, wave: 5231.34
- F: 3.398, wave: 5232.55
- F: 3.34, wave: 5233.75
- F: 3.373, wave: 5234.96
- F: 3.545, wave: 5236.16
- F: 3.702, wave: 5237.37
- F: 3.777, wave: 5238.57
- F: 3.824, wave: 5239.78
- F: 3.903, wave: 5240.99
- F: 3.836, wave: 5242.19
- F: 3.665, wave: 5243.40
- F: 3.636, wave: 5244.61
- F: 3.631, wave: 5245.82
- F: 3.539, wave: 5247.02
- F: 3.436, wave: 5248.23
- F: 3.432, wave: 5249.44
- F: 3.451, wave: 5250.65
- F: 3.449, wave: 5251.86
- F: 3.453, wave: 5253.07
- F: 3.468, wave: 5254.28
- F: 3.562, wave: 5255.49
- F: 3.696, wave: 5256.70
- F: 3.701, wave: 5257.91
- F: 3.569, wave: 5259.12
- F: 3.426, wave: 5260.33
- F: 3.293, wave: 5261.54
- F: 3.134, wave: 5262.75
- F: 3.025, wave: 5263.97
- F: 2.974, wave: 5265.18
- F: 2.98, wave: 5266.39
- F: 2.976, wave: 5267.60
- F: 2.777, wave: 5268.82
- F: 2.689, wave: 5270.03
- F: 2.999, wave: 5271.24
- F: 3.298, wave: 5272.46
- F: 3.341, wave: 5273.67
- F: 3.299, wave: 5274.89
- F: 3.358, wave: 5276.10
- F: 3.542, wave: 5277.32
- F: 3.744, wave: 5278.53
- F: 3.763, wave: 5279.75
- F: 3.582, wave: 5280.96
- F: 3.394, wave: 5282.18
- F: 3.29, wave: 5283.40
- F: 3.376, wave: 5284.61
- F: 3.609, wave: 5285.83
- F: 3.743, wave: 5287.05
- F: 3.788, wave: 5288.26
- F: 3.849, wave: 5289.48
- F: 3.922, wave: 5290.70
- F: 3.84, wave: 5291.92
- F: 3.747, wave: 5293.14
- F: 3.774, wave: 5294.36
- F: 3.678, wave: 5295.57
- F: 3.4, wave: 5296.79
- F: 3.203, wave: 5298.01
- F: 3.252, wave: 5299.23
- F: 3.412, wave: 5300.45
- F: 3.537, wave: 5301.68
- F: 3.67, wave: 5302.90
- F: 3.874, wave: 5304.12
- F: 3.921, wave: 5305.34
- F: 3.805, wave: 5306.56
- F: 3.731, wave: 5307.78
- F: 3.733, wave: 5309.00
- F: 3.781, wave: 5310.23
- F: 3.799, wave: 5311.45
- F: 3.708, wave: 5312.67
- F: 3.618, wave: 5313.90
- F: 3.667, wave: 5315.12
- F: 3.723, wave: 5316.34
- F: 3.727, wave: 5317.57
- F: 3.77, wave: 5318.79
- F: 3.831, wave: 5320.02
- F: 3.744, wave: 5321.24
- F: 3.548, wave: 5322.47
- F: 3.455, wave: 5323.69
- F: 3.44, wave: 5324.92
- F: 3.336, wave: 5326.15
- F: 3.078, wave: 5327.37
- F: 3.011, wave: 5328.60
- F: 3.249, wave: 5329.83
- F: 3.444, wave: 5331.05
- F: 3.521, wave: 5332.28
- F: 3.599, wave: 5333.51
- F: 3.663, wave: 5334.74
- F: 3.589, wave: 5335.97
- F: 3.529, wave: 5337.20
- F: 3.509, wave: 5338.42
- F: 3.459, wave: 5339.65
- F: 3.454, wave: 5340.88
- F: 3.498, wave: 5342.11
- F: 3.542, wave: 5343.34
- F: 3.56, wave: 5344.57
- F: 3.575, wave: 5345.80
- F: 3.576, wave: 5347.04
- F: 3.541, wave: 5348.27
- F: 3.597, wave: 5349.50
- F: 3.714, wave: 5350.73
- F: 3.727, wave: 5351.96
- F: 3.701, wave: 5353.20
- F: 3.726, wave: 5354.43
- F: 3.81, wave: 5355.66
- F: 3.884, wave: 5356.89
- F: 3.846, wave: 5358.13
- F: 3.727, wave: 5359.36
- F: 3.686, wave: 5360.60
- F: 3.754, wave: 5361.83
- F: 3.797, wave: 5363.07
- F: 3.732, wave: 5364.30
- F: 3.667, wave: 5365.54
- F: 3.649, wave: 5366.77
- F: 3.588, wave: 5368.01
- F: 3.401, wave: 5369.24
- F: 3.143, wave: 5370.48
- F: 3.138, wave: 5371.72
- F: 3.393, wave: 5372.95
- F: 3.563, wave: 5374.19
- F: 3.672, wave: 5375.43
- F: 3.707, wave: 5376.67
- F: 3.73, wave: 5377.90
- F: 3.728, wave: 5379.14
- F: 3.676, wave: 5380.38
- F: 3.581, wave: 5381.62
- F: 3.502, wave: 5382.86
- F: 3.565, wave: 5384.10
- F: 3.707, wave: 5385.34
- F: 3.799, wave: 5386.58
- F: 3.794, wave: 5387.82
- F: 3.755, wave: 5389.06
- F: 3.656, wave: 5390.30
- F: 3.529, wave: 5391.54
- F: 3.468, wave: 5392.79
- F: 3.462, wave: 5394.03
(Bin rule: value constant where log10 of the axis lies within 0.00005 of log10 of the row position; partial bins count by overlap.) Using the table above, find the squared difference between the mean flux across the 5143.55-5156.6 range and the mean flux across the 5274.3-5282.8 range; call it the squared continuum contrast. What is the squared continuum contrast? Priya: 0.033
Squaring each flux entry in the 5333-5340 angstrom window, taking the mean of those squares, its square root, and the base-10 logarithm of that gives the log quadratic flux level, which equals 0.551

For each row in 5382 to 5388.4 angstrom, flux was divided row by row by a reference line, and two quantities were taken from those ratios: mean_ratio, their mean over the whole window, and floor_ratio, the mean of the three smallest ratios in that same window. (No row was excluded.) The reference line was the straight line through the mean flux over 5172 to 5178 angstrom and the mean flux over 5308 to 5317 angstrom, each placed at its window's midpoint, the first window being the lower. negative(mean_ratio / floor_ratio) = -1.02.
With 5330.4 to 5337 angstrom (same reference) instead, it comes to -1.01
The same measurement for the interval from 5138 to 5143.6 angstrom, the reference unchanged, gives -1.01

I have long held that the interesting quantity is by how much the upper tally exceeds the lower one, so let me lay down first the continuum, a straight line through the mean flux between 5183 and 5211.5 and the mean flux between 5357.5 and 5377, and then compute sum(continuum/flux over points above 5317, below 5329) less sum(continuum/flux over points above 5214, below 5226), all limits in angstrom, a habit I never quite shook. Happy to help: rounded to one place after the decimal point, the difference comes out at 0.8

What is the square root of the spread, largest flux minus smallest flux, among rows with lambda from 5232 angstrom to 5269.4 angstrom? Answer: 1.1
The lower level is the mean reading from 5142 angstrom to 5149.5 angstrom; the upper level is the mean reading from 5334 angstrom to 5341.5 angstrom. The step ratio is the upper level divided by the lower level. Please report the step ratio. 1.08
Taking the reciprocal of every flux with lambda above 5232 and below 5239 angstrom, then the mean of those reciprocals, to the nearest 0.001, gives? 0.285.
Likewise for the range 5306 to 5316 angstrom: 0.268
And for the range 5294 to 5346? 0.281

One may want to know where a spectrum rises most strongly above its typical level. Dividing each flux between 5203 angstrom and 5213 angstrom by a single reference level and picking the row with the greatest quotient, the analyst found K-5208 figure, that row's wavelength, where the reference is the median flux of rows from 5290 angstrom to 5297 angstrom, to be 5212.10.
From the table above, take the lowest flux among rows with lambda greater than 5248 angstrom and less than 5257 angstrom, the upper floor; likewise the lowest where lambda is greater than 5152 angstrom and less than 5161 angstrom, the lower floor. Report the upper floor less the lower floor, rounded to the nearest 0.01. 0.14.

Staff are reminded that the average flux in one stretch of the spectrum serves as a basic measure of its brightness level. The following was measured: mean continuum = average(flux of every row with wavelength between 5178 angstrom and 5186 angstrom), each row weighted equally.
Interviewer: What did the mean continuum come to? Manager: 2.50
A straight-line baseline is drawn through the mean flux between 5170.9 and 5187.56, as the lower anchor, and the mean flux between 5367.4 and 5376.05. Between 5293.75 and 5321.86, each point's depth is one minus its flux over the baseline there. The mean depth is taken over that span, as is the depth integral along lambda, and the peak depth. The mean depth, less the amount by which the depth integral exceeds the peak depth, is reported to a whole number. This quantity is 4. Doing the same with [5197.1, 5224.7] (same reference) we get 7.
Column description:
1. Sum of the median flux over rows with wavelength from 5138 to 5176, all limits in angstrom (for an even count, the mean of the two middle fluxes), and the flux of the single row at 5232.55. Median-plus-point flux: 6.6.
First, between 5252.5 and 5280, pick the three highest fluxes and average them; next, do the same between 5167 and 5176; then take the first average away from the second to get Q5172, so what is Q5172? -1.16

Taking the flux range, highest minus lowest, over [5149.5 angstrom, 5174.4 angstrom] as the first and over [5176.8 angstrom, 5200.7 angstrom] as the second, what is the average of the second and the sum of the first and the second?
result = 2.74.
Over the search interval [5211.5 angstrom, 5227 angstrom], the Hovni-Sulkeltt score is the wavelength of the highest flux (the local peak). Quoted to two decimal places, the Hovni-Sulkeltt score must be 5220.51 angstrom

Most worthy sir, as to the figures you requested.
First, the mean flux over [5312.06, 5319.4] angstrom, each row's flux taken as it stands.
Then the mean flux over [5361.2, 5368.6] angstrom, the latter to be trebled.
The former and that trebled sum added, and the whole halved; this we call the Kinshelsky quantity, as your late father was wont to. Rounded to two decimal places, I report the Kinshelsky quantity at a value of 7.40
